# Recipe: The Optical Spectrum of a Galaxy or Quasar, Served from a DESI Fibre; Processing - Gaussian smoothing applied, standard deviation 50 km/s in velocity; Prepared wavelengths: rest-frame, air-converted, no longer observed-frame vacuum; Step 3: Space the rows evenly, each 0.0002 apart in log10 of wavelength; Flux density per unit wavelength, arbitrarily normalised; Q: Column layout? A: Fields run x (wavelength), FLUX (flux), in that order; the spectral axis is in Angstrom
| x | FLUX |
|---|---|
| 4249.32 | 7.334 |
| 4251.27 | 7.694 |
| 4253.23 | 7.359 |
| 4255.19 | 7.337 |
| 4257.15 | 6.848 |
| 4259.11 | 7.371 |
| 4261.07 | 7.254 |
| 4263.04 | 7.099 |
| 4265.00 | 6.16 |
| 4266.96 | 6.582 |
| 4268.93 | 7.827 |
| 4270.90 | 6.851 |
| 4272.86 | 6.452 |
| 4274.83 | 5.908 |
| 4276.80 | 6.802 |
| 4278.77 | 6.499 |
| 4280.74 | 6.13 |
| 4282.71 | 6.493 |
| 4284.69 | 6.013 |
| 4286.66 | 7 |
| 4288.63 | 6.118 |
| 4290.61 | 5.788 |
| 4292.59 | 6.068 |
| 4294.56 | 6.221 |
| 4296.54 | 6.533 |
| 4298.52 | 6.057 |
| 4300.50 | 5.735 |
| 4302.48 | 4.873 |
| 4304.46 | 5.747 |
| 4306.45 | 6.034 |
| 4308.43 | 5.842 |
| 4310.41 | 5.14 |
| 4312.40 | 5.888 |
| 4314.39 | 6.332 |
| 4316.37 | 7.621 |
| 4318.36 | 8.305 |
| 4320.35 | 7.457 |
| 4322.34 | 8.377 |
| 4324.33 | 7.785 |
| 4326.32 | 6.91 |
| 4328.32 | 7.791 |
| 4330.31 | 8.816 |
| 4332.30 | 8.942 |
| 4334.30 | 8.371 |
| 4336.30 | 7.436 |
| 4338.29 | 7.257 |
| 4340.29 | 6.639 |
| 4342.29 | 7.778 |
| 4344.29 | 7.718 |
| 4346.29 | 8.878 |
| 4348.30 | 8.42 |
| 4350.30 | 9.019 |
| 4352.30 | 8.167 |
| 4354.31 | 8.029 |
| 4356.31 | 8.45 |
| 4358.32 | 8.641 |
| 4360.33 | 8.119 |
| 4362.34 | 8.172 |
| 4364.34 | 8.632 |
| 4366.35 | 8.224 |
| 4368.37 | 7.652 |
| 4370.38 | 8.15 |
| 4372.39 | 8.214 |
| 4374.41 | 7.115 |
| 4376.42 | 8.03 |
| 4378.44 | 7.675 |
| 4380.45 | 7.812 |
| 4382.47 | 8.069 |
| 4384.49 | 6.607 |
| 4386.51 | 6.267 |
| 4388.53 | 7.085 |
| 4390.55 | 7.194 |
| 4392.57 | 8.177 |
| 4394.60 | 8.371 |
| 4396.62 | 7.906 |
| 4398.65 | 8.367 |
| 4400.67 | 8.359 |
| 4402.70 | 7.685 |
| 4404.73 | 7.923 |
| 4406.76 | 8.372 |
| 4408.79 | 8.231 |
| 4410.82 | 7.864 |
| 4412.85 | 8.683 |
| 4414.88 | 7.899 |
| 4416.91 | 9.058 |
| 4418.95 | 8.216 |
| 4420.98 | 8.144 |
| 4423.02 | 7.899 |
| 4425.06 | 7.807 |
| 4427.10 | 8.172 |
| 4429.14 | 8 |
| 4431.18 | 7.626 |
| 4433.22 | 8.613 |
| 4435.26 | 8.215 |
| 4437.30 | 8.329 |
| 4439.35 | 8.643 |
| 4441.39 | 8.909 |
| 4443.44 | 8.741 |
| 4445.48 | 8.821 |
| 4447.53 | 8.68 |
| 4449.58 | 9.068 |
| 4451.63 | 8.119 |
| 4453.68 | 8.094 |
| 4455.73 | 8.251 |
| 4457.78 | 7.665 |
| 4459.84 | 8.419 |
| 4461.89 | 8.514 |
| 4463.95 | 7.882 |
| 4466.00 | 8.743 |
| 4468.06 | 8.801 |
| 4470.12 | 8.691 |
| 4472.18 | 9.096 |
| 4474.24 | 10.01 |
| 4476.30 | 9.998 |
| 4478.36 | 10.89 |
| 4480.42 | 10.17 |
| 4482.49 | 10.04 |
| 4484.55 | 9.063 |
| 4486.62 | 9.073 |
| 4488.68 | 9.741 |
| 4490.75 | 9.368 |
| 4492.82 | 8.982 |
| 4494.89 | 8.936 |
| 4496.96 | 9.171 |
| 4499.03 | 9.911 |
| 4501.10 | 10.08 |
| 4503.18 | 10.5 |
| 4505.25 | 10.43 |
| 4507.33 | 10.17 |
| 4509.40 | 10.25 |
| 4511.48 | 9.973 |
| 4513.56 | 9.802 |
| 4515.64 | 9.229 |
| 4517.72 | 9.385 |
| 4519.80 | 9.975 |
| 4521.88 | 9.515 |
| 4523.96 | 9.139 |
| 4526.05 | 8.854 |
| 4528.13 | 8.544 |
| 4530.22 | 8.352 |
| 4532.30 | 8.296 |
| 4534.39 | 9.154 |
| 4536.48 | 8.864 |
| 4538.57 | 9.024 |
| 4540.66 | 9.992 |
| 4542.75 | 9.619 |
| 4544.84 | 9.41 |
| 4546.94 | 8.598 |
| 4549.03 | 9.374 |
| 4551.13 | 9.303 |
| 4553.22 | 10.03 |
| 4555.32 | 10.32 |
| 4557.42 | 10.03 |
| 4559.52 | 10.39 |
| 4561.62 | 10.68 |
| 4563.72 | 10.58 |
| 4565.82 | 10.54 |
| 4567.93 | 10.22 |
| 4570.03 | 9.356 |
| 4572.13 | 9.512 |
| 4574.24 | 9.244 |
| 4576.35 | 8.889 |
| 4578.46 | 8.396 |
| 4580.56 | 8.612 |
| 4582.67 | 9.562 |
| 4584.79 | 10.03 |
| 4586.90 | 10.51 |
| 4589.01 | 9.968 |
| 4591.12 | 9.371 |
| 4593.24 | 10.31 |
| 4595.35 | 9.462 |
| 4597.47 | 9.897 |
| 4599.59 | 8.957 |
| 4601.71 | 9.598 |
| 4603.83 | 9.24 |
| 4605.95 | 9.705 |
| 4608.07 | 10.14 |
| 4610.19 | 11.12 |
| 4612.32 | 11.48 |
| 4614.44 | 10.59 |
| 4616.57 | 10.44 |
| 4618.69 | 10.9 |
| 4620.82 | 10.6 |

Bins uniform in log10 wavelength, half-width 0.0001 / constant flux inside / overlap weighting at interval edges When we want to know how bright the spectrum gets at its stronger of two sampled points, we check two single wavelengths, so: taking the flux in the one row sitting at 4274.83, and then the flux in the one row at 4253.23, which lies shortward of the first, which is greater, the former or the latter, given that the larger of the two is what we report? 7.4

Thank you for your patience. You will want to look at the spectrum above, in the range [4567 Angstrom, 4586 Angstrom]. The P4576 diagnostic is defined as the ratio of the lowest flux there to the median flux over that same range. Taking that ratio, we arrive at 0.897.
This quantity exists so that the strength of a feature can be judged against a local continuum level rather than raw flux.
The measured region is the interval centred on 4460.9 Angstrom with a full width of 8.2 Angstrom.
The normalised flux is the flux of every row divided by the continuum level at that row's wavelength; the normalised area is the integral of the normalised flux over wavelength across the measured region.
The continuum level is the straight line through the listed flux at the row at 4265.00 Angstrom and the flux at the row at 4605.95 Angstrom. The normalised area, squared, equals 66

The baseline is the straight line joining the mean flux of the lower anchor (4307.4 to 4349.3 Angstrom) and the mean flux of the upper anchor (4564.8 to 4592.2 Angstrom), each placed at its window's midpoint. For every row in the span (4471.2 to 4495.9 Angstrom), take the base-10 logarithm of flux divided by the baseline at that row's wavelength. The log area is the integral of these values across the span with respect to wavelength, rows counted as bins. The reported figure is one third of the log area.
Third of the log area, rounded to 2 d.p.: 0.32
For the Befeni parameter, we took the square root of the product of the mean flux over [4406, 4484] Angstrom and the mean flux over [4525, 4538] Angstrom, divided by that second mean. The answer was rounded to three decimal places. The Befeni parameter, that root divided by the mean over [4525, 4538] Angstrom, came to 0.996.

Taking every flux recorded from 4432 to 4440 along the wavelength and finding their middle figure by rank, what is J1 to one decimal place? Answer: 8.5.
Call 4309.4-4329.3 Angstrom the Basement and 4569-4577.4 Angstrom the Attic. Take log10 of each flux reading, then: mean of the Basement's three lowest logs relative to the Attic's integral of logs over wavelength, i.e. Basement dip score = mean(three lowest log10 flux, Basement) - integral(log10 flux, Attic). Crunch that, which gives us -7.4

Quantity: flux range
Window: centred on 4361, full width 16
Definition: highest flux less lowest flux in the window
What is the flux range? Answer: 1.0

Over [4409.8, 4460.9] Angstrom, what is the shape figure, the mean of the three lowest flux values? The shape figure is 7.7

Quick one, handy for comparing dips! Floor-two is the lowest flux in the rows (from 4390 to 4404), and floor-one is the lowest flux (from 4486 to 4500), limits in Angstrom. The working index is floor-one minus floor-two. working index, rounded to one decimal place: 1.7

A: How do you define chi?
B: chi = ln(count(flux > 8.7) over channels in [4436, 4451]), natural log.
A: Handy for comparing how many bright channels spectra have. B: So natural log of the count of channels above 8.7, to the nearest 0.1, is 1.4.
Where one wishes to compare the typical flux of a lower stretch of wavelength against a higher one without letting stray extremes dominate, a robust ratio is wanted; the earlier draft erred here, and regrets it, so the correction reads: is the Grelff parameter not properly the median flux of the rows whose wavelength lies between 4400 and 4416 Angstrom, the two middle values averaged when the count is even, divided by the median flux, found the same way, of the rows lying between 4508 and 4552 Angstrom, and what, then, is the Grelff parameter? 0.87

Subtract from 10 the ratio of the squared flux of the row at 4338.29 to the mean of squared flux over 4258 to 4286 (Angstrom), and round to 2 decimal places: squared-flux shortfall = 8.83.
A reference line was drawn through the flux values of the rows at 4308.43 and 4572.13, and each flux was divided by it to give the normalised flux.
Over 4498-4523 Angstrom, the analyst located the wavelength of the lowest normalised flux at 4515.64 Angstrom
